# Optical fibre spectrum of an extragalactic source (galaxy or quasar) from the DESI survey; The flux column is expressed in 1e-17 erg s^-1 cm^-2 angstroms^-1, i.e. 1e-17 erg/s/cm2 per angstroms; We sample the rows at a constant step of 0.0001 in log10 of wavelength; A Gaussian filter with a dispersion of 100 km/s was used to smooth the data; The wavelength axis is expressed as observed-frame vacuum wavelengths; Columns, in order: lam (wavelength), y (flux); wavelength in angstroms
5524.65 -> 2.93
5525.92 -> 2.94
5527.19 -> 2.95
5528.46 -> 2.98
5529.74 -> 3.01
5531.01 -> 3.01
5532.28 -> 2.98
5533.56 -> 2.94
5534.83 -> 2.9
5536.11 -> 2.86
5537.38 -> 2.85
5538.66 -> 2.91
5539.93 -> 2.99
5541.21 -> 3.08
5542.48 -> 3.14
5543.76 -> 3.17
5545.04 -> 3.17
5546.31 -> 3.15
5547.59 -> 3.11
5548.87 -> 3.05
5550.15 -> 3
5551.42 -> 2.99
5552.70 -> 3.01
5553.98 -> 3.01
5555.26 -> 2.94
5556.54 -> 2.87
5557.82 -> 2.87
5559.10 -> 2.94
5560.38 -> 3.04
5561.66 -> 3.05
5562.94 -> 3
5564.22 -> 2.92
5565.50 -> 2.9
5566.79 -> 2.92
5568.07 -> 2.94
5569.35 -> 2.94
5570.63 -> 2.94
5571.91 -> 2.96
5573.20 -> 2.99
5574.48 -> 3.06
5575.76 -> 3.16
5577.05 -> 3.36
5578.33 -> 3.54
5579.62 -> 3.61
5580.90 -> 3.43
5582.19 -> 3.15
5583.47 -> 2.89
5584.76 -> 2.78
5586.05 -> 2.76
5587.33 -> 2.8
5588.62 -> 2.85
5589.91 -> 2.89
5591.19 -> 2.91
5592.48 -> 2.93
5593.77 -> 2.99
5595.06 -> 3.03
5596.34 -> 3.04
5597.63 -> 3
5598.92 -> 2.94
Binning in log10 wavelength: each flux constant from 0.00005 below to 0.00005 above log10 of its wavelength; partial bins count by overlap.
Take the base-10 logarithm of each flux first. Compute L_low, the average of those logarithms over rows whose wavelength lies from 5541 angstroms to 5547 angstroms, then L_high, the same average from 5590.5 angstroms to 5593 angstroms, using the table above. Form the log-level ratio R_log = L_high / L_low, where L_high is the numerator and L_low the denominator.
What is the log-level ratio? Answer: 0.94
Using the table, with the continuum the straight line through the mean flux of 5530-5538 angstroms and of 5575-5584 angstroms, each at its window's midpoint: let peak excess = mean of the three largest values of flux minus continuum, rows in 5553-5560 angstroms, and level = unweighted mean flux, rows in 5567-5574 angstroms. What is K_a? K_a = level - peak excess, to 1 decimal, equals 3.1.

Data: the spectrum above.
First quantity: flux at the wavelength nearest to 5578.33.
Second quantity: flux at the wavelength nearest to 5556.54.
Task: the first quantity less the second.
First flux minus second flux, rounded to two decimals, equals 0.67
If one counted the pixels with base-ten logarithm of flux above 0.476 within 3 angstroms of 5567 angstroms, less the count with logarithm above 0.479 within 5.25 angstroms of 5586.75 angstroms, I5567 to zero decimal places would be -1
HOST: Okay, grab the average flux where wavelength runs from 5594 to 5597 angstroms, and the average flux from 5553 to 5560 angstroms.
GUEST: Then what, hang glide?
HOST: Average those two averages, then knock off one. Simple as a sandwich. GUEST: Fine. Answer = 1.98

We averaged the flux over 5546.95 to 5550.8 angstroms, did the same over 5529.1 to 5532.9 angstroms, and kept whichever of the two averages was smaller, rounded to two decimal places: 3.00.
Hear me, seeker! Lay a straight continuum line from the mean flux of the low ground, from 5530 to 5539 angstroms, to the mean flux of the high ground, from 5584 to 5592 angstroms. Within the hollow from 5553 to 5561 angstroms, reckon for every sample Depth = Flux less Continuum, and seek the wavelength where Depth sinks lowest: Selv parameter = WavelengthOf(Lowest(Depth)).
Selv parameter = 5556.54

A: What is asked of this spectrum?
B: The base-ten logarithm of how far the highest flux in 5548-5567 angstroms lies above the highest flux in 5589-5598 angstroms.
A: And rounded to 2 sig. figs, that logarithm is -2.0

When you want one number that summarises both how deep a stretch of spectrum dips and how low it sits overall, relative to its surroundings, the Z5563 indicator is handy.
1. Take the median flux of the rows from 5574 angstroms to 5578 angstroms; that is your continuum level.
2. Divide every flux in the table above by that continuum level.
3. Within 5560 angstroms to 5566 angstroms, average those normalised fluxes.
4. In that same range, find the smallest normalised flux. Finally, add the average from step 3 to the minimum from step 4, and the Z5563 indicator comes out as 1.86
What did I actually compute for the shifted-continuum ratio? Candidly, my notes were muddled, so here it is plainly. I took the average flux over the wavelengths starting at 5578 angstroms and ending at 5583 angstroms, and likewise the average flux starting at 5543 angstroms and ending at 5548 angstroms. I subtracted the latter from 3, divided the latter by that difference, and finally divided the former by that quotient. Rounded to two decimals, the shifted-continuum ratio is -0.16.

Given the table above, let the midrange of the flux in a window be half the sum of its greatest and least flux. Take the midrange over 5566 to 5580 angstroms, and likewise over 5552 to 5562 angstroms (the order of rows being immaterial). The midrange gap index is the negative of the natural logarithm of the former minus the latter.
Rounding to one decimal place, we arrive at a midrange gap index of 1.2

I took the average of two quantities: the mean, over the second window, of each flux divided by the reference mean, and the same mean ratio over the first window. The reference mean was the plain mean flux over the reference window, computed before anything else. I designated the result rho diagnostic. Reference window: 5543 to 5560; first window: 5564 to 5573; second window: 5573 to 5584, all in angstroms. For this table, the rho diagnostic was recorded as 1.02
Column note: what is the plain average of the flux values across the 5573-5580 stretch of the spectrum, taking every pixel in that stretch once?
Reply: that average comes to 3.29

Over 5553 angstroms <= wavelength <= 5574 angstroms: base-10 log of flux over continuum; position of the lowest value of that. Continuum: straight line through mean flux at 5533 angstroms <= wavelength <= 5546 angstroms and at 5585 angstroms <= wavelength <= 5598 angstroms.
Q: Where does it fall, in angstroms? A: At 5556.54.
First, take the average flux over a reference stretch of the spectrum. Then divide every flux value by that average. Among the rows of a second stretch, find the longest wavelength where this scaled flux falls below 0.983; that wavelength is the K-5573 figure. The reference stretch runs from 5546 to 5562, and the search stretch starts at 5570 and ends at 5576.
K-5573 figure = 5570.63 angstroms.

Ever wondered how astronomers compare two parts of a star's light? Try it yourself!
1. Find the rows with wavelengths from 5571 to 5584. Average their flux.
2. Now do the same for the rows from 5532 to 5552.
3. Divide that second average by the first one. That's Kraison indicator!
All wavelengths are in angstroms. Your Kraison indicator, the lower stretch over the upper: 0.94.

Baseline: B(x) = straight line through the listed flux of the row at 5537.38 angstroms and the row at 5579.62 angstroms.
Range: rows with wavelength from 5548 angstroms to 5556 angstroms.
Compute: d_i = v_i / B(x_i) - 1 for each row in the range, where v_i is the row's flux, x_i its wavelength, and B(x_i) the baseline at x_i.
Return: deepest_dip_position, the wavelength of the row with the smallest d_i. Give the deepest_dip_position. 5555.26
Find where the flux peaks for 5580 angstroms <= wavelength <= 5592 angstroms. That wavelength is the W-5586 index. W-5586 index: 5580.90 angstroms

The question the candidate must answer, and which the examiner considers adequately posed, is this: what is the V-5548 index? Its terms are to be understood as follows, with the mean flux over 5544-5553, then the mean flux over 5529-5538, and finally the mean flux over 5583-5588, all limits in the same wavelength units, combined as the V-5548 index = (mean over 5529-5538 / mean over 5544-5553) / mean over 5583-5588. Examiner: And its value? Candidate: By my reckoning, 0.341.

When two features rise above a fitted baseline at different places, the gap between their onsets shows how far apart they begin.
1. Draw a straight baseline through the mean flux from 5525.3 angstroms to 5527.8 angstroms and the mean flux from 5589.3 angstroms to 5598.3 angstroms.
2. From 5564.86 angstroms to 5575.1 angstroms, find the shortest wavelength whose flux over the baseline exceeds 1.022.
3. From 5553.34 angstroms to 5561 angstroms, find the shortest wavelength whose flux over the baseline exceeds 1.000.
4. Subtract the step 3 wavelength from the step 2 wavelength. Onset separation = 20.5 angstroms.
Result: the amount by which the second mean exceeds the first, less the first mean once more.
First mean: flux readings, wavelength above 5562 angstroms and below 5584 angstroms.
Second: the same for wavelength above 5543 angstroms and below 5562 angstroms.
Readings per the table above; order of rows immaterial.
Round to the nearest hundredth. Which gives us -3.18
